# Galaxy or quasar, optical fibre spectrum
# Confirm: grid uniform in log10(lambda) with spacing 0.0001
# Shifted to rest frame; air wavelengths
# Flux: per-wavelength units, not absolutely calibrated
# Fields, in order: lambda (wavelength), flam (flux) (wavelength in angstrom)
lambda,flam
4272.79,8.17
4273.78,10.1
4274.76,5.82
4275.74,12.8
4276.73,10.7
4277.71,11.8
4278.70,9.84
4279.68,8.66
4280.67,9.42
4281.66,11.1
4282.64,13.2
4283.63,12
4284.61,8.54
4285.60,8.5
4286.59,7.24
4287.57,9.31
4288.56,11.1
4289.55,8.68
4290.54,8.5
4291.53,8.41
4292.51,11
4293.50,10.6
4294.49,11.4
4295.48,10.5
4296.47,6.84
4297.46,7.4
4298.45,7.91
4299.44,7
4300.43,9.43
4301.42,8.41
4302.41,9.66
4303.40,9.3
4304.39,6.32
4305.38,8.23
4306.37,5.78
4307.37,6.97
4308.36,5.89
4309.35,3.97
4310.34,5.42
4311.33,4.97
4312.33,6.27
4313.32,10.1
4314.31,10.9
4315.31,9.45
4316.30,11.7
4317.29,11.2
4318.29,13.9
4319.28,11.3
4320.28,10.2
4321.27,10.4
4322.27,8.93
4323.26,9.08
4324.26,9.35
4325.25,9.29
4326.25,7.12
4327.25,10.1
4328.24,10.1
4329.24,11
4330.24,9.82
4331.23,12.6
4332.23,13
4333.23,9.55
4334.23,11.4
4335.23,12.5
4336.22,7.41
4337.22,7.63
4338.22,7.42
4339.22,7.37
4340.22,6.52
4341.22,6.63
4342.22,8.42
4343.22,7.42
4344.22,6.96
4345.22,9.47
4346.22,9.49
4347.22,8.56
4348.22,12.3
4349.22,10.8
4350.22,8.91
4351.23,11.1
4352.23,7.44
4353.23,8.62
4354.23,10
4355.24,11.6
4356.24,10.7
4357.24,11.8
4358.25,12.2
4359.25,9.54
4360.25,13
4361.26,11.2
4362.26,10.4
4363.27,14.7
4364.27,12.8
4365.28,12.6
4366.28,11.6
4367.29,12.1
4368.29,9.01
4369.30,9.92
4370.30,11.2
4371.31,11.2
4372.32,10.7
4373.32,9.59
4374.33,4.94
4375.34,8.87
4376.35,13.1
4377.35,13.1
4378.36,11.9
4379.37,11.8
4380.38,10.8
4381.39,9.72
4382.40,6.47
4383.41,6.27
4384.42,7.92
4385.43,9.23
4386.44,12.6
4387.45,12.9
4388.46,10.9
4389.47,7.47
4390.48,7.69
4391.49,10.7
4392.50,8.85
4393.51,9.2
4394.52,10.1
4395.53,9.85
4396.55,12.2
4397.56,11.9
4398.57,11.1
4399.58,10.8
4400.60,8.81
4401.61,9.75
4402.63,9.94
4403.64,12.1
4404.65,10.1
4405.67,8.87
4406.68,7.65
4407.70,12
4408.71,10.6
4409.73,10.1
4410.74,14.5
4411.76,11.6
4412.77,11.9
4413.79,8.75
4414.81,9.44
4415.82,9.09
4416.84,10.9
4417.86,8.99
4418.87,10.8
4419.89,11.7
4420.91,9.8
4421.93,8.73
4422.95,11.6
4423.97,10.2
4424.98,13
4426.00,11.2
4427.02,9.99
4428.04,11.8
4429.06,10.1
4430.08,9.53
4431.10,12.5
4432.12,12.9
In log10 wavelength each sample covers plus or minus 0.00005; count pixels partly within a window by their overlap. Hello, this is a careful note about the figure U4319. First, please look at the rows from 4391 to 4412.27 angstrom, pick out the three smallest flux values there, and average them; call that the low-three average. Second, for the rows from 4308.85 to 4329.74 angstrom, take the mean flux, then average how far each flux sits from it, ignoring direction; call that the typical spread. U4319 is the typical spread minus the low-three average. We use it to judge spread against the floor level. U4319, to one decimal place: -6.6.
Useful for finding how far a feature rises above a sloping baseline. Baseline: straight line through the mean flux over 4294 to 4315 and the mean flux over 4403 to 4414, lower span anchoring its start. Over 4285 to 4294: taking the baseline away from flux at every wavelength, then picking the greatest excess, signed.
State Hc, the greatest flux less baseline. 3.8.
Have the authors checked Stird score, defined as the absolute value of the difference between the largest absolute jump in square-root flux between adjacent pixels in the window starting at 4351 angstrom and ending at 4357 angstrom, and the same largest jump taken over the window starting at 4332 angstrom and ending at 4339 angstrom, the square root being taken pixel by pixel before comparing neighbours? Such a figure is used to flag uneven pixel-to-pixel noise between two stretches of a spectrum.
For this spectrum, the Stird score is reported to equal 0.21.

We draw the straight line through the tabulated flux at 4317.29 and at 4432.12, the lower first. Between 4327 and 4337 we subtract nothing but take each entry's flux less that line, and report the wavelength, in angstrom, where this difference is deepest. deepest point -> 4336.22 angstrom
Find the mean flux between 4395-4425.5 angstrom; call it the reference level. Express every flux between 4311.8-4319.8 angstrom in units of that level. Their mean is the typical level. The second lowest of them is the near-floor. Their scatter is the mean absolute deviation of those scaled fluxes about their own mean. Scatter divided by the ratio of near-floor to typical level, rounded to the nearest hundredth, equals 0.16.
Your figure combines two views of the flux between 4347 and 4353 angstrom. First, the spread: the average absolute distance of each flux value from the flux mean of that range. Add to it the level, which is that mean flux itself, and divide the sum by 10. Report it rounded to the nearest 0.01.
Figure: 1.14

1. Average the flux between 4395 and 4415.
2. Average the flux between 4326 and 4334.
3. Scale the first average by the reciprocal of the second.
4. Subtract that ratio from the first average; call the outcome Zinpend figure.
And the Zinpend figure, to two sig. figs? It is 9.6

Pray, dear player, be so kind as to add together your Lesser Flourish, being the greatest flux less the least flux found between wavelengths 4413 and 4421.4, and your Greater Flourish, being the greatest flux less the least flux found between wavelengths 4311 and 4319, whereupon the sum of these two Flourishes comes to 12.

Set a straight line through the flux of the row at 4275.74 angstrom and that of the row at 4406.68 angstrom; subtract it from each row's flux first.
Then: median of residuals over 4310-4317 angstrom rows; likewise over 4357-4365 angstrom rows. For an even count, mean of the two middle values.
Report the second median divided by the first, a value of -1.4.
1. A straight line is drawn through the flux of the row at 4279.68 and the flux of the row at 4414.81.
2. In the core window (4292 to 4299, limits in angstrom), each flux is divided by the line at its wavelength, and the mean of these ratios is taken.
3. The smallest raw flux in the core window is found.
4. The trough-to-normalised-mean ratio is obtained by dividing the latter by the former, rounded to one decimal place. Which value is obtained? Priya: 6.4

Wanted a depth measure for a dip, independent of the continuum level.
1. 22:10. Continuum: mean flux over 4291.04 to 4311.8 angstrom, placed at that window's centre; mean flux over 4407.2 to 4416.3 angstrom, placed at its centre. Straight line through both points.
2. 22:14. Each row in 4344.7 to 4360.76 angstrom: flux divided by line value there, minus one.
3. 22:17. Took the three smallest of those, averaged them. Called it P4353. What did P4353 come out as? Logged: -0.11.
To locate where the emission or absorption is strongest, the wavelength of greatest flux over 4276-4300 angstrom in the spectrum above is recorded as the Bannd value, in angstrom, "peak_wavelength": 4282.64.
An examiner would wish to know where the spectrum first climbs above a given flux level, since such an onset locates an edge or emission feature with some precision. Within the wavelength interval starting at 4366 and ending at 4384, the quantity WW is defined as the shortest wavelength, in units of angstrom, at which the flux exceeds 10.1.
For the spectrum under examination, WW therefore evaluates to 4366.28 angstrom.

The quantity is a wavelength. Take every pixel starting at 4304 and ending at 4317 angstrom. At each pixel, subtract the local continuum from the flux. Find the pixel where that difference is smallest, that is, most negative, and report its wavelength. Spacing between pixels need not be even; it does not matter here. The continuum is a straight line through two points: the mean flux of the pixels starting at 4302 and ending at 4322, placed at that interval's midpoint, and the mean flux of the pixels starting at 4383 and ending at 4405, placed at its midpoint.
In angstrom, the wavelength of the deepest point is 4309.35 angstrom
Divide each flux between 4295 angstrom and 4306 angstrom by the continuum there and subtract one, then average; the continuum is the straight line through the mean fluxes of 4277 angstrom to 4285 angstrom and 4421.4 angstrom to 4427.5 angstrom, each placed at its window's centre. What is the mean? -0.22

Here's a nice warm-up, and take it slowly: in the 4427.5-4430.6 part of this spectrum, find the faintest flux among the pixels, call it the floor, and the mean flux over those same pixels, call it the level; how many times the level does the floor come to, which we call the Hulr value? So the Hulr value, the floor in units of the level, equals 0.910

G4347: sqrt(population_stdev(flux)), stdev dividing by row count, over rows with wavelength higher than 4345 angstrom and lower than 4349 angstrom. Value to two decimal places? 1.19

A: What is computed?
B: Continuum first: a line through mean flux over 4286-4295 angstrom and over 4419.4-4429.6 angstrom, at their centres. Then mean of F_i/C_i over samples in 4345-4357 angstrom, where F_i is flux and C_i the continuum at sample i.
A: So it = 0.98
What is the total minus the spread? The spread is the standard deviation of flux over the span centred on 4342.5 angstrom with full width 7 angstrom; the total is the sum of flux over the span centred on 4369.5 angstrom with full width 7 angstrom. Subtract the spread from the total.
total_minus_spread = 75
